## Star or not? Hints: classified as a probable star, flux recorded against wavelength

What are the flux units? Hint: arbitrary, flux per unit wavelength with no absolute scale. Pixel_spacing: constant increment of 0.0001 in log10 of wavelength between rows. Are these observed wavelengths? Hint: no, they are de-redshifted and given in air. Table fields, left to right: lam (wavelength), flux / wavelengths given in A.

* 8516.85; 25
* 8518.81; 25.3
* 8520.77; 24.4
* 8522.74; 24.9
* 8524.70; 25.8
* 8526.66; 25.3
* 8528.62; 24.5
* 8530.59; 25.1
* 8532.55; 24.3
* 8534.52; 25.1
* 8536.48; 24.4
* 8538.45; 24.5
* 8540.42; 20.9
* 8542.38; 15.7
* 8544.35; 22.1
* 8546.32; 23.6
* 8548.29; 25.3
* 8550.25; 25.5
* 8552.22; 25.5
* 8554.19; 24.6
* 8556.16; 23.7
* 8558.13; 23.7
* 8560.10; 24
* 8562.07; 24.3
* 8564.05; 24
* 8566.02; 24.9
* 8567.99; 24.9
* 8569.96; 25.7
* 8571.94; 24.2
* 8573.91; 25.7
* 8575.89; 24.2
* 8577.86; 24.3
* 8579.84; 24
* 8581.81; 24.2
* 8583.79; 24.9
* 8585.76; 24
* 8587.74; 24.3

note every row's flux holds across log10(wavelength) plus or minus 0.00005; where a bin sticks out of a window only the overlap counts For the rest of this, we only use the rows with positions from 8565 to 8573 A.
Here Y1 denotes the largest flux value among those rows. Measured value 25.7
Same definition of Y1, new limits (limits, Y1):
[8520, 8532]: 25.8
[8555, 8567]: 24.9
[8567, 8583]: 25.7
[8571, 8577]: 25.7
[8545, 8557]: 25.5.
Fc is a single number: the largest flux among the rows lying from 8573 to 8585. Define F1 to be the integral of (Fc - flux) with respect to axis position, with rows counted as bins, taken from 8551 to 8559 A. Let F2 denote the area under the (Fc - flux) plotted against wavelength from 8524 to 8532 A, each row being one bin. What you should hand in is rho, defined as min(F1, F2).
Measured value 5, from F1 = 10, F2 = 4.8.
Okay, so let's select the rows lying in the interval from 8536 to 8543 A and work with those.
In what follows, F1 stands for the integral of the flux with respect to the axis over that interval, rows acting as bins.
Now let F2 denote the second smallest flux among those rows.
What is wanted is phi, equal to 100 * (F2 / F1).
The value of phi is 13.9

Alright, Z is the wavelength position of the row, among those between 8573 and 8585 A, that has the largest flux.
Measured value 8573.91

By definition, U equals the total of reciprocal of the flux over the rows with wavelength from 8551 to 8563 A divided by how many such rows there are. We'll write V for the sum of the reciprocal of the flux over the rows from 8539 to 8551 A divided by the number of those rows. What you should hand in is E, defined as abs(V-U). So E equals 0.0051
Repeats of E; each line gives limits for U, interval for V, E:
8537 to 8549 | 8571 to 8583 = 0.0056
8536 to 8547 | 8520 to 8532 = 0.0068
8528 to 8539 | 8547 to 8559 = 0.0001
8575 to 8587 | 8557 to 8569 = 0.0000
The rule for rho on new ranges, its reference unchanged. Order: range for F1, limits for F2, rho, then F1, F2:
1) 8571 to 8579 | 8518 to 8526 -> 5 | 9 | 4.8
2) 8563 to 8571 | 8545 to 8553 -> 7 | 7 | 6.9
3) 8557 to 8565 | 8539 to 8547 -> 14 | 14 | 40.2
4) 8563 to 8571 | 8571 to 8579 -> 7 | 7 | 8.9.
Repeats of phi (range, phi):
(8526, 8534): 12.4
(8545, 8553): 12.7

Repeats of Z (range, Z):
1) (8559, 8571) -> 8569.96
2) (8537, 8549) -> 8548.29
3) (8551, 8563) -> 8552.22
